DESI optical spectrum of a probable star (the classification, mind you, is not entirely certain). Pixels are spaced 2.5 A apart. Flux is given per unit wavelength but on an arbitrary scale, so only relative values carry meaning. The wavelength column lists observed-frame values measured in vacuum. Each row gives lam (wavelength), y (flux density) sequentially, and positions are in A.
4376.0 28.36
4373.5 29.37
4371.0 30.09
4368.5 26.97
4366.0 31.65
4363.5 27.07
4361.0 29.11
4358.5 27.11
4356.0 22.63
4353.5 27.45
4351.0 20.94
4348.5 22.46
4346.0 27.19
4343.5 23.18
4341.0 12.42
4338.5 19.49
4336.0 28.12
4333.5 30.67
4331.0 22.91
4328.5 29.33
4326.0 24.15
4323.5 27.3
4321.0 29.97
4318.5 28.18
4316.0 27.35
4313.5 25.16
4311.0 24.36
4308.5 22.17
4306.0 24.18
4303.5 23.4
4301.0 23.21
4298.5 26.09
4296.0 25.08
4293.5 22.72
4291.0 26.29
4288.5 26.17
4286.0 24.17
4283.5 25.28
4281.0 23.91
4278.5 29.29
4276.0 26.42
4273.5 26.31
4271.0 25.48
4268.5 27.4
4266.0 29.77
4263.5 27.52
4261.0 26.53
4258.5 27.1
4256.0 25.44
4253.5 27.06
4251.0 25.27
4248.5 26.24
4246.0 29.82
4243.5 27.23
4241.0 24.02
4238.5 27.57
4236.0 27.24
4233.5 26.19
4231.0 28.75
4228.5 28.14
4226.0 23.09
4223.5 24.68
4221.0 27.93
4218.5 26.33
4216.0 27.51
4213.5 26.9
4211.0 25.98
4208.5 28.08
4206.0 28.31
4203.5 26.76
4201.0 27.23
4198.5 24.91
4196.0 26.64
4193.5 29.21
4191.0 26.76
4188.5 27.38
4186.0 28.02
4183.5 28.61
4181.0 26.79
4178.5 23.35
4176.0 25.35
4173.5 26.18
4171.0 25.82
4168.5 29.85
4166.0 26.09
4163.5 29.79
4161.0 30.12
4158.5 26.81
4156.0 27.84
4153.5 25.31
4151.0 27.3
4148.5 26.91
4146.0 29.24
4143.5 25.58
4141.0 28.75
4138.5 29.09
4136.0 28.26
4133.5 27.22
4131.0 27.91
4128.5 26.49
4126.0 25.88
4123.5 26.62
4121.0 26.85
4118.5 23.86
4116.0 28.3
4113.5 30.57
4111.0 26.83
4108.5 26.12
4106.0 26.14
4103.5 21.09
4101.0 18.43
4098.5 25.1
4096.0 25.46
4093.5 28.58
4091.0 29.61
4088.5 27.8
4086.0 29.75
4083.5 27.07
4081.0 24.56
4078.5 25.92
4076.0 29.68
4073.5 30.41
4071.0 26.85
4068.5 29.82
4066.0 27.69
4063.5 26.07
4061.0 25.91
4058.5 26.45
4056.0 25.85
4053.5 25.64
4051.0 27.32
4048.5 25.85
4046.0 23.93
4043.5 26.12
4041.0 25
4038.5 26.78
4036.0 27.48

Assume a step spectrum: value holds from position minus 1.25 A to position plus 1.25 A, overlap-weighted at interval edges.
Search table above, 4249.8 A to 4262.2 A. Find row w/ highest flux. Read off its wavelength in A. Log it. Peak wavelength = 4258.5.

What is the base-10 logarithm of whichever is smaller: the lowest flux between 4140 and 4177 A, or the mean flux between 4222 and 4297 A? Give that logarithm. 1.40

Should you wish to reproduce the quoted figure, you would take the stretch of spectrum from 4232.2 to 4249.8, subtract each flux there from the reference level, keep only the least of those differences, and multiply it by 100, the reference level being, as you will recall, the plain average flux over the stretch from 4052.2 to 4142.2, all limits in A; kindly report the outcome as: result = -297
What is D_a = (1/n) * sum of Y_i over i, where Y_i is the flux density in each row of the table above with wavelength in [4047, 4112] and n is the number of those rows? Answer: 26.5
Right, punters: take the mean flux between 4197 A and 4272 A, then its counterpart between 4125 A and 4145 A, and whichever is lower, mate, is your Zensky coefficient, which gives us 26.8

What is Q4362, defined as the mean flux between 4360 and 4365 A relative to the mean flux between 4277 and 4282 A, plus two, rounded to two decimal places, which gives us 3.06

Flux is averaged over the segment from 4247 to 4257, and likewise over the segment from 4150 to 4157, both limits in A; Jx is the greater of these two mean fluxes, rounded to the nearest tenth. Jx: 26.8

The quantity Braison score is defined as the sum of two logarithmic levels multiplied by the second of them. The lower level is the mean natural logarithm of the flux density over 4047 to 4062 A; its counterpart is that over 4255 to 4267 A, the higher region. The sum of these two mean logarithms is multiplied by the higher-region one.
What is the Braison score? 21.7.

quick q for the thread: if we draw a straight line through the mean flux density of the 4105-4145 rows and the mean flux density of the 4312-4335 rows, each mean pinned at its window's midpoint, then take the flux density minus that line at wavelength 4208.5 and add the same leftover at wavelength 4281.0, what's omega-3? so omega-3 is -2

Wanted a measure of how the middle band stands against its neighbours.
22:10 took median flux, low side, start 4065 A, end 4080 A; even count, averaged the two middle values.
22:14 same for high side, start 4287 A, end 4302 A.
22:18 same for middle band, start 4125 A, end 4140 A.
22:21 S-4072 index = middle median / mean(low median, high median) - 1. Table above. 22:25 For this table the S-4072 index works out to 0.02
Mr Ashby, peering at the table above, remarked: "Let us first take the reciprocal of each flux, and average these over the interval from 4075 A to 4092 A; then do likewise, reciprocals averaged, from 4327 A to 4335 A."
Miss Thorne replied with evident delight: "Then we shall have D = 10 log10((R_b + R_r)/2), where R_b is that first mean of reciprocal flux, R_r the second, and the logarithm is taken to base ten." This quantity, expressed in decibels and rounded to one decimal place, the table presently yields -14.4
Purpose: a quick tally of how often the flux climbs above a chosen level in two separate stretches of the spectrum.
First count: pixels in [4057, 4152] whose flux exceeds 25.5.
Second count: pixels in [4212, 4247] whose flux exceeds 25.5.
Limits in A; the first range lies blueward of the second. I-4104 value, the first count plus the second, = 43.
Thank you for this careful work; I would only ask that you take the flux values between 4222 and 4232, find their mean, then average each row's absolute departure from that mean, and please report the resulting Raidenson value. 2.28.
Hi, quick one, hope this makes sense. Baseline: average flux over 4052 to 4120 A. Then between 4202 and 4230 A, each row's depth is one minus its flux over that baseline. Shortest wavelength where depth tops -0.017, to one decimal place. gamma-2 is 4203.5 A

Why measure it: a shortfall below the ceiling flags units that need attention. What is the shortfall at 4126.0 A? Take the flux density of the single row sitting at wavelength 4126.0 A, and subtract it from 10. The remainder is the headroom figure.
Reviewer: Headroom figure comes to -15.9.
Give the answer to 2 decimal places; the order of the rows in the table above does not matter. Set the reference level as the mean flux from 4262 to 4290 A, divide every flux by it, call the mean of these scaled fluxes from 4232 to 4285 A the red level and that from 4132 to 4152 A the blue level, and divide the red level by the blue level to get 0.96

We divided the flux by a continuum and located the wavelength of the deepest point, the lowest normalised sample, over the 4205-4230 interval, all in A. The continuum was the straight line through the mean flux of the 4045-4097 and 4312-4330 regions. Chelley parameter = 4226.0 A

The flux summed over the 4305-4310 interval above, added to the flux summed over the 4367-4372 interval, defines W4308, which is 103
